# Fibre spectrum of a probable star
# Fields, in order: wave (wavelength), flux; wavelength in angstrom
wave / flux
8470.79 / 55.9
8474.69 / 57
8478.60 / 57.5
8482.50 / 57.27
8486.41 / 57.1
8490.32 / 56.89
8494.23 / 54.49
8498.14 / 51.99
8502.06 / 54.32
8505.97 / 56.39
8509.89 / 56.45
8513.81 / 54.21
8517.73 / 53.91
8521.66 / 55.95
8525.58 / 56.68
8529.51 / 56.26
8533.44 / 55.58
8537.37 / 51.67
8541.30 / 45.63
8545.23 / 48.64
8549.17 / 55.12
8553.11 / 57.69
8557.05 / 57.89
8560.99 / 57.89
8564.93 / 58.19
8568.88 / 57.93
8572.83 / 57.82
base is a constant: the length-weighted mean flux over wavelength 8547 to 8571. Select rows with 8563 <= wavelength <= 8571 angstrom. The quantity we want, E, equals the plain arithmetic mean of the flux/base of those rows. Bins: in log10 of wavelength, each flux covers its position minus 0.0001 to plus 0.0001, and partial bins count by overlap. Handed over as 1.01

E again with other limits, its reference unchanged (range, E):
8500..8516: 0.96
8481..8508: 0.97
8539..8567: 0.95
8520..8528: 0.98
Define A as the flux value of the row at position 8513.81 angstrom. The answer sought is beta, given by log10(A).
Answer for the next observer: 1.73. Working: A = 54.21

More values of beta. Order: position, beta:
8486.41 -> 1.76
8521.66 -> 1.75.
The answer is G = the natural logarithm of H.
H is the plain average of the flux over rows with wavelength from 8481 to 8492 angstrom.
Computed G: 4.04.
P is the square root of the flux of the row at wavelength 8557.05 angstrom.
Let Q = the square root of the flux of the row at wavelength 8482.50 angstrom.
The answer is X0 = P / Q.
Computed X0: 1.01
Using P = 7.61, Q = 7.57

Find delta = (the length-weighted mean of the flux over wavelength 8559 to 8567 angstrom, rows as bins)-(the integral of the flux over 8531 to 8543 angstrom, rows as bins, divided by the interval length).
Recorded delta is 7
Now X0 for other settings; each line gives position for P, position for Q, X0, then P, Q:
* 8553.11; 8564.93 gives 1.00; 7.60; 7.63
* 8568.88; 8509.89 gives 1.01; 7.61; 7.51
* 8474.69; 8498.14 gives 1.05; 7.55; 7.21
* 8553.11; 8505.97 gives 1.01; 7.60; 7.51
